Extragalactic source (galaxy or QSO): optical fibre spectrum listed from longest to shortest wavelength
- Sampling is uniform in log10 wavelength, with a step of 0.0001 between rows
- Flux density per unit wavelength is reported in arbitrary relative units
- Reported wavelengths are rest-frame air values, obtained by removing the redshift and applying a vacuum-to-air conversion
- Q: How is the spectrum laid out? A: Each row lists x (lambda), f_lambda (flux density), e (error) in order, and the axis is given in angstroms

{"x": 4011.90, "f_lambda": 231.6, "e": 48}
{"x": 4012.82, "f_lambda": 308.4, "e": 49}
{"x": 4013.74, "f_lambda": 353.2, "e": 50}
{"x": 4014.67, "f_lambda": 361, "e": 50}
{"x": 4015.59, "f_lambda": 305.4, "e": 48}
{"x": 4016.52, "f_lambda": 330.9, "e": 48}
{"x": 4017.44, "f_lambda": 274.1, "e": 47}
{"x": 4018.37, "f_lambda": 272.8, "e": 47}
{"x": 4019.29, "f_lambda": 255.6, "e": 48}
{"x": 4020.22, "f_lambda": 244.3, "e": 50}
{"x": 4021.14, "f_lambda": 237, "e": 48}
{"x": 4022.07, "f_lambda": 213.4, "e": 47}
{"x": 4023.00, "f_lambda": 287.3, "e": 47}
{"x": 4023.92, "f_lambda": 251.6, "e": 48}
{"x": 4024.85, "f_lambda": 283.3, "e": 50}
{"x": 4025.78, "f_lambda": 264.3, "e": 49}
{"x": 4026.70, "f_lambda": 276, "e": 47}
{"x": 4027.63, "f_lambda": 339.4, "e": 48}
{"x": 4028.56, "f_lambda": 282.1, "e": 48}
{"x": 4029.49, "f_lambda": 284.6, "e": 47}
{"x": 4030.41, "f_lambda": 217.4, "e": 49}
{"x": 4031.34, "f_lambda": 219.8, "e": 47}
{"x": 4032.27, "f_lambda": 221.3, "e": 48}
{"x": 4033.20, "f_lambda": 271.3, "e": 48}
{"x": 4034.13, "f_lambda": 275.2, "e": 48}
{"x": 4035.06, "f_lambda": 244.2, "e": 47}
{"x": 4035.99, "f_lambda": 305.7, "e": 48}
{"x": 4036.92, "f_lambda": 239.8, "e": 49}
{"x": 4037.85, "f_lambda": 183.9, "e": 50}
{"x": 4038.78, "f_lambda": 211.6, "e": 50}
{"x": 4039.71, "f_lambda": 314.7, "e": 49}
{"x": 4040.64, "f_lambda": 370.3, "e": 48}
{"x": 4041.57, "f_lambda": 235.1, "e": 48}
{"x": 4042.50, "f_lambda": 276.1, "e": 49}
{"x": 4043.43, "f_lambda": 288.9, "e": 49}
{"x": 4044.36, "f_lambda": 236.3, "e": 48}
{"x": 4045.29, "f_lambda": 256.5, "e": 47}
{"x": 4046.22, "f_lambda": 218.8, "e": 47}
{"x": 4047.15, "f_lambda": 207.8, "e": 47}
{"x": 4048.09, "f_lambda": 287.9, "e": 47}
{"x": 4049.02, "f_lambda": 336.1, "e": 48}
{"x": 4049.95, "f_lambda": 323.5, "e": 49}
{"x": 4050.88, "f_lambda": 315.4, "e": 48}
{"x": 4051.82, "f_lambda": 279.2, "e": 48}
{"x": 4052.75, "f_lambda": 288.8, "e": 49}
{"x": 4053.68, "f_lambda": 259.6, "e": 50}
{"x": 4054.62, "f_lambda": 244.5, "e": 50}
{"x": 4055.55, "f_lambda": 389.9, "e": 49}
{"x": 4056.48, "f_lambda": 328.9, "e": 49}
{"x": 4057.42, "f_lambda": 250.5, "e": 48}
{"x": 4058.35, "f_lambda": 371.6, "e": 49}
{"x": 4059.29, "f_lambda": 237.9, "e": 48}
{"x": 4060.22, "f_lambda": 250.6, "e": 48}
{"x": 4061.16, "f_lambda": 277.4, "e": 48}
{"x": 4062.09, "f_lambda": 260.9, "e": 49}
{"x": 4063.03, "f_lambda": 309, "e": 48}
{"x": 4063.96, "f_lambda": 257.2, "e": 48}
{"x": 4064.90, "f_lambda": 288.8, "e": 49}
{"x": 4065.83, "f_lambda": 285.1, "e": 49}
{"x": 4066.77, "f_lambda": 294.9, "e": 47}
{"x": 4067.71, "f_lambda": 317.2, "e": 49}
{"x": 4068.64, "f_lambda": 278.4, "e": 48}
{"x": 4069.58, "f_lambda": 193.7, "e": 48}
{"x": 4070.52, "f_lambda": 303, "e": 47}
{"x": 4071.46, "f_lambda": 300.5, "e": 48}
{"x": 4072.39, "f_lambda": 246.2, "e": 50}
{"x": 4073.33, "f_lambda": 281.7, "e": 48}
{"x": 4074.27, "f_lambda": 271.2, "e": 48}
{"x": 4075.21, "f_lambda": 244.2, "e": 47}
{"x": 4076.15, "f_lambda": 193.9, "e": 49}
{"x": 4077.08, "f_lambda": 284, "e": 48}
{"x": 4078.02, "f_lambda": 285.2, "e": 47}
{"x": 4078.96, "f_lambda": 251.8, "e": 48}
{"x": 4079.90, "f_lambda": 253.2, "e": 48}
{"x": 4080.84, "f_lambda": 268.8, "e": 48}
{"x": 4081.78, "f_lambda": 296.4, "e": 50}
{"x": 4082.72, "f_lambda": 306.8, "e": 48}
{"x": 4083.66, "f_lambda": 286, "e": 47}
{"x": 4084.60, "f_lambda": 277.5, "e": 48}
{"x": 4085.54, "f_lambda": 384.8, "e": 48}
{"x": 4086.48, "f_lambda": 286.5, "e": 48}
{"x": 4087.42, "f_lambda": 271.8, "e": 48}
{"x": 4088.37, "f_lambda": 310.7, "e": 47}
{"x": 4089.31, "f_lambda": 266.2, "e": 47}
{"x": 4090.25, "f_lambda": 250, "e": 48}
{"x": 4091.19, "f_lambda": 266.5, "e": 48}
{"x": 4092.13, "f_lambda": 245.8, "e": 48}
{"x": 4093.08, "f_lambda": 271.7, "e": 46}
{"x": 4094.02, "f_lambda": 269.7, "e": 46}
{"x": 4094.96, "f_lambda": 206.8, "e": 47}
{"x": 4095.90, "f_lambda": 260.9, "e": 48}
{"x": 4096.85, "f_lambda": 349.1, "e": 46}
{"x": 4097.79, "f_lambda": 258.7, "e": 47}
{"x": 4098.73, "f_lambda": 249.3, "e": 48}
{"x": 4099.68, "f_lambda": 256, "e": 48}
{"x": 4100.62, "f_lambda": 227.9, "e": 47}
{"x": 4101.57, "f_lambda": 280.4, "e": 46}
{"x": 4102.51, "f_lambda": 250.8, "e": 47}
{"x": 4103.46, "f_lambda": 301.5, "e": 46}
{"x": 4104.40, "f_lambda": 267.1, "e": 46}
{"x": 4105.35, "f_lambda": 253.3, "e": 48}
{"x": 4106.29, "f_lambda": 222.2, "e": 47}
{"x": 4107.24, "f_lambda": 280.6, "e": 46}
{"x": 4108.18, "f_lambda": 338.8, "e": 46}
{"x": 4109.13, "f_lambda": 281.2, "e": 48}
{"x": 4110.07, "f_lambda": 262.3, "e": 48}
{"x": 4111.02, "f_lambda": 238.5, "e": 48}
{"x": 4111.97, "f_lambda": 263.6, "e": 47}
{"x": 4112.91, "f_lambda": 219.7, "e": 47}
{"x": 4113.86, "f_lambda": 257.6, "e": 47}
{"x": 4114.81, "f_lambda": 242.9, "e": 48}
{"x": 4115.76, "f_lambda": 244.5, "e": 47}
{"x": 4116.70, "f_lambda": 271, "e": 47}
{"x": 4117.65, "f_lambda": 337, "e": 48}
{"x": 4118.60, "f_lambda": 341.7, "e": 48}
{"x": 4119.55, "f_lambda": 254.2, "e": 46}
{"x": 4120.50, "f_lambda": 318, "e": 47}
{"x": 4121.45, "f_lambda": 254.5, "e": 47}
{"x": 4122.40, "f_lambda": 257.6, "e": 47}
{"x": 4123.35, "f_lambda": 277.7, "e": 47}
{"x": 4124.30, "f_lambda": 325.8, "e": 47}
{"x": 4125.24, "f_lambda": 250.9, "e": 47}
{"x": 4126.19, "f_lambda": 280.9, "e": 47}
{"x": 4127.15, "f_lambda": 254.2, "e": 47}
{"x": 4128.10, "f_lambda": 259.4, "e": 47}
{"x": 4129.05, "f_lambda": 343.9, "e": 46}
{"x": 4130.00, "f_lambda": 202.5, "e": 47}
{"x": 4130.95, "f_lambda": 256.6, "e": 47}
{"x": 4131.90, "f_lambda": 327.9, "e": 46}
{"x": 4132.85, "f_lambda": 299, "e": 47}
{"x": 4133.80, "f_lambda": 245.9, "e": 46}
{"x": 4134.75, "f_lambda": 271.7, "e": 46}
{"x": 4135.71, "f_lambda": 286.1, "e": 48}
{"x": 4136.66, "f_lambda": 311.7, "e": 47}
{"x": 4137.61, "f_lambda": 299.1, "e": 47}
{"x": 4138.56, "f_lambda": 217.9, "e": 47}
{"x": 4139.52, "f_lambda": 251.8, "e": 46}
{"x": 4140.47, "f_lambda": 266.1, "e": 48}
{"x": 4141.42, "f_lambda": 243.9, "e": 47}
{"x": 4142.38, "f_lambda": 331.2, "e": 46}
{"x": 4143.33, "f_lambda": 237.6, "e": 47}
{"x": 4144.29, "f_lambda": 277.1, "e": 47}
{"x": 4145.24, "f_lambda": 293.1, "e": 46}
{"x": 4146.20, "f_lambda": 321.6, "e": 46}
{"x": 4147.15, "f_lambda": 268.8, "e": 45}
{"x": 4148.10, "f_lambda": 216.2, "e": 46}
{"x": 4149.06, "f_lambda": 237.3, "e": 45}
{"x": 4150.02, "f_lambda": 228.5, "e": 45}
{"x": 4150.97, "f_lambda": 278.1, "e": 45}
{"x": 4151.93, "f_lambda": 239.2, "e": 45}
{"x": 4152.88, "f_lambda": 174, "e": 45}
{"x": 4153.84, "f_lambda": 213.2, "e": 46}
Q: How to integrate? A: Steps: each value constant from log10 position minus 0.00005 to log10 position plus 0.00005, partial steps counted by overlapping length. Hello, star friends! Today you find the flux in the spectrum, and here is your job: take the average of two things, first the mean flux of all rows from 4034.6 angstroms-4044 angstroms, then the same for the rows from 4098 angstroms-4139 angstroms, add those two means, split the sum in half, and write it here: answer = 269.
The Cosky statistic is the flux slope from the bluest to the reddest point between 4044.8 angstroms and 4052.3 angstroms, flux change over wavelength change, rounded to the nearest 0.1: 3.5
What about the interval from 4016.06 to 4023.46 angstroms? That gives -6.7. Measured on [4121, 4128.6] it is 0.7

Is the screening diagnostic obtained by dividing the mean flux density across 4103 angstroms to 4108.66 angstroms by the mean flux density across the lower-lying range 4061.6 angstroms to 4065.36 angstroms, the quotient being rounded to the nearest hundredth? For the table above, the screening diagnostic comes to 0.99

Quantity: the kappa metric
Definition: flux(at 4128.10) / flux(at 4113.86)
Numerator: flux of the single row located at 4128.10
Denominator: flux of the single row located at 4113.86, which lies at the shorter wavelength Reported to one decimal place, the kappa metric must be 1.0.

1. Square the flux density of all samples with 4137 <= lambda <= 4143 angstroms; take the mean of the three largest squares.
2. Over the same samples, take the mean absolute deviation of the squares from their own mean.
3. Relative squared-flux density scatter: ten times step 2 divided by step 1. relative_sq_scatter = 1.9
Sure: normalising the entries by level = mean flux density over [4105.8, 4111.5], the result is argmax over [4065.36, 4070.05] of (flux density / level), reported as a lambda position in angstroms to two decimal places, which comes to 4067.71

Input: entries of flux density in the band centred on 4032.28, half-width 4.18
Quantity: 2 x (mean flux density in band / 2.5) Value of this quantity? 206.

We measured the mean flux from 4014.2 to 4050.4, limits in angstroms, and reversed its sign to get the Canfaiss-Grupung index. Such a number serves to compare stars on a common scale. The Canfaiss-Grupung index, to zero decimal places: -269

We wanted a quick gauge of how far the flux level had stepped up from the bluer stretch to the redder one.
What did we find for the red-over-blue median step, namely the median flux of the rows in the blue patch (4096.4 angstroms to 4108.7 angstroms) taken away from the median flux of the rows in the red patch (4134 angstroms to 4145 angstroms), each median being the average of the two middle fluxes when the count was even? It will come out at 13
